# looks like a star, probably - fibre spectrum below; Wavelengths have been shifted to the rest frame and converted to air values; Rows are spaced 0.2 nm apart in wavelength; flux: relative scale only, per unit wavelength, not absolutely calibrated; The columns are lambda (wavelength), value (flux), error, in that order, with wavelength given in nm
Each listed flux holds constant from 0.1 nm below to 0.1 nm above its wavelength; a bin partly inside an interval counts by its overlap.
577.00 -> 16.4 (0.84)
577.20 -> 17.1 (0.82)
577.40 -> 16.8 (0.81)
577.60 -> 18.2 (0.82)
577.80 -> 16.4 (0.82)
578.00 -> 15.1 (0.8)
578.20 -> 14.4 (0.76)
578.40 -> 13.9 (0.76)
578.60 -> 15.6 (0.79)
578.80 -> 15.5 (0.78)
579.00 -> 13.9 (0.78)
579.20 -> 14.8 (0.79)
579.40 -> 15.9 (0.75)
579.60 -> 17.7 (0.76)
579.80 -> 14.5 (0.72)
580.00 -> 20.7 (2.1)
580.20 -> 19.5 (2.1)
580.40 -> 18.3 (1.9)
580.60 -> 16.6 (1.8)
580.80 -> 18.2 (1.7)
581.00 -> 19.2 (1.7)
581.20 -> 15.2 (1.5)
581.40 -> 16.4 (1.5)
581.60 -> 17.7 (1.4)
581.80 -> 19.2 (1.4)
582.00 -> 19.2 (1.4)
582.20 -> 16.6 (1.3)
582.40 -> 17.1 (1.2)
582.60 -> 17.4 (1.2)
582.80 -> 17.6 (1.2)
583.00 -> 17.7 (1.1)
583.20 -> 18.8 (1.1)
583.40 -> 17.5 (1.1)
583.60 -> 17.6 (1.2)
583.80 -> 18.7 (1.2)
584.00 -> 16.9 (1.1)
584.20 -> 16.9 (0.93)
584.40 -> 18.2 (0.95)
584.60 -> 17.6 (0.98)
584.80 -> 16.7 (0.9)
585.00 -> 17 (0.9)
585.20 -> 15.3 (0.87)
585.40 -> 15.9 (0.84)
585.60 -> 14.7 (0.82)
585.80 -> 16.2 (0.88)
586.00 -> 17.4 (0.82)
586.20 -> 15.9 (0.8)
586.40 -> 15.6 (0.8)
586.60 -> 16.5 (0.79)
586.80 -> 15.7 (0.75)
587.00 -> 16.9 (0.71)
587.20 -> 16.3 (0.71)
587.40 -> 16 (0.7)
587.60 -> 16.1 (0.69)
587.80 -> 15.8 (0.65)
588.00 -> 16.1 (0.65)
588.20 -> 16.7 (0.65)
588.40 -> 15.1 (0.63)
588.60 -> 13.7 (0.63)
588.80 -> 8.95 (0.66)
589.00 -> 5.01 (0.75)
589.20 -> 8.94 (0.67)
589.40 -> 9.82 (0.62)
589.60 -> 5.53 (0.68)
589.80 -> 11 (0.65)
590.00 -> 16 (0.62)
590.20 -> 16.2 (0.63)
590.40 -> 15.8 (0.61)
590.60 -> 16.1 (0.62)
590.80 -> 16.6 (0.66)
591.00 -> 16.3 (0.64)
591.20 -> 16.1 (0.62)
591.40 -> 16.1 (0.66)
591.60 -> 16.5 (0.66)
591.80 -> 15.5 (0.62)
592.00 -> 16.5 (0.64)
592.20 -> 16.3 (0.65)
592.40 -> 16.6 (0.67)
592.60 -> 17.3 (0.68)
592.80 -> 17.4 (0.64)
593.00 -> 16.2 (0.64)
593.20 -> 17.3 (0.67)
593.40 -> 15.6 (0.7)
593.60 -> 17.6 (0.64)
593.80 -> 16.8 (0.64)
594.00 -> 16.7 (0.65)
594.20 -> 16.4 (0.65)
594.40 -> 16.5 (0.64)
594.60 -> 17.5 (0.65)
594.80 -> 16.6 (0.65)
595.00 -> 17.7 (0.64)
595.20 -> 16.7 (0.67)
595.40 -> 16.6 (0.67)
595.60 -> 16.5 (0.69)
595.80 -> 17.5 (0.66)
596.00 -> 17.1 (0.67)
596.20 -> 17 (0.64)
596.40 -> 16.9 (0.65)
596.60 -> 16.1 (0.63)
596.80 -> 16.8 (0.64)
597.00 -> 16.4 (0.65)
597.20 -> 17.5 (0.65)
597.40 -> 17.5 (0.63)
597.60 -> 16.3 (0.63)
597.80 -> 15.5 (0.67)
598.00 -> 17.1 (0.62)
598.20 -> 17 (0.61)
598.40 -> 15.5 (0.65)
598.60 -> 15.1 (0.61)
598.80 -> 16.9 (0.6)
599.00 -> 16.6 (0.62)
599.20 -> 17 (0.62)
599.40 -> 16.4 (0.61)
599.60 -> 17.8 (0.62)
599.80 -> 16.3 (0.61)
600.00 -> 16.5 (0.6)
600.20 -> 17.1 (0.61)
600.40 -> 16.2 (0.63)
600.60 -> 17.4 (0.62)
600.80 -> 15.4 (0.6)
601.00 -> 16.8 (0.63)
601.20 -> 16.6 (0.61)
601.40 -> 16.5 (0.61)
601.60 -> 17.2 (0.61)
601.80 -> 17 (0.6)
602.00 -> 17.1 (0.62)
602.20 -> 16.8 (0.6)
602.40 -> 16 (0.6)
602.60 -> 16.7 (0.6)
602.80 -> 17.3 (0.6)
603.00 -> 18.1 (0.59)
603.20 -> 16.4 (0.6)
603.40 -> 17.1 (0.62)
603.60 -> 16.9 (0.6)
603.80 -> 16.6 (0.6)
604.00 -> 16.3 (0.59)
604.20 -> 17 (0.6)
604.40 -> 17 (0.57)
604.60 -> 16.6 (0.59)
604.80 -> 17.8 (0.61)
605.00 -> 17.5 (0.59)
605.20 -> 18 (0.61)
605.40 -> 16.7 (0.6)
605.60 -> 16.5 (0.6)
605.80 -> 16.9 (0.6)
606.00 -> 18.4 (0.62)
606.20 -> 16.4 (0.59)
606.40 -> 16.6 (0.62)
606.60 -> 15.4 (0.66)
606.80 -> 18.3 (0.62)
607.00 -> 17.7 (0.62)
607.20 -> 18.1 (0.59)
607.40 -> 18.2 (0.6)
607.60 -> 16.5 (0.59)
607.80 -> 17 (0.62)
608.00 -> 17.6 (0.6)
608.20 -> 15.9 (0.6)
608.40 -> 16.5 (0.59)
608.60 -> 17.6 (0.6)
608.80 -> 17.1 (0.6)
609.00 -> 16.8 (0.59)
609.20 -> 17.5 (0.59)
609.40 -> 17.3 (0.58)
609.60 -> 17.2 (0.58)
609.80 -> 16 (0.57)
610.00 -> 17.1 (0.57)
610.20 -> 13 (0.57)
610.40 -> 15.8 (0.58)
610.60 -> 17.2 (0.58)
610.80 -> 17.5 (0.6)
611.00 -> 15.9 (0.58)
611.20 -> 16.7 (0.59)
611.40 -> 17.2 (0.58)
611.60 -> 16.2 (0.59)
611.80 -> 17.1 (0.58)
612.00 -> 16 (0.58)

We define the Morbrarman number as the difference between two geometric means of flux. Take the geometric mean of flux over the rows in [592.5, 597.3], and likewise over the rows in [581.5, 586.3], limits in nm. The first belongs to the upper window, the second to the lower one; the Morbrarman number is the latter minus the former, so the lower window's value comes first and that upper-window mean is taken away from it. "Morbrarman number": 0.4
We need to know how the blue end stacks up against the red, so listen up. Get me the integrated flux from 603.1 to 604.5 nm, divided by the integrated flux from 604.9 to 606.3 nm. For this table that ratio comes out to 0.97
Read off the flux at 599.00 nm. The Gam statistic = 16.6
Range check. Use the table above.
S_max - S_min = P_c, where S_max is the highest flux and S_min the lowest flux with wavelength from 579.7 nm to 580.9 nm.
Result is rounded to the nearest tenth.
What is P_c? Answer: 6.2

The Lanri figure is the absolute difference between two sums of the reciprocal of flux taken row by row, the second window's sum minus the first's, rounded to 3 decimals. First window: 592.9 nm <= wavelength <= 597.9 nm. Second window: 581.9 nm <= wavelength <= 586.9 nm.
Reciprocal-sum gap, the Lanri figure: 0.015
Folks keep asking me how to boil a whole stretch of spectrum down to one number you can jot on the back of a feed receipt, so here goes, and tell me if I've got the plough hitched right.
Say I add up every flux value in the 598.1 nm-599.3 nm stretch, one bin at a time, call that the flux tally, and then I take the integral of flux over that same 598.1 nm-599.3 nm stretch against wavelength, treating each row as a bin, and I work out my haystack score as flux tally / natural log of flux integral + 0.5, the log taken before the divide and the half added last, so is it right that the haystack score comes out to 33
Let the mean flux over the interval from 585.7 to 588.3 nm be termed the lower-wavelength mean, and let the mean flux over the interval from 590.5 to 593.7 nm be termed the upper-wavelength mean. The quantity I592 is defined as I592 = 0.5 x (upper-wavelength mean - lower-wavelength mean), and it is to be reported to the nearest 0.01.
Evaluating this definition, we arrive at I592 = 0.13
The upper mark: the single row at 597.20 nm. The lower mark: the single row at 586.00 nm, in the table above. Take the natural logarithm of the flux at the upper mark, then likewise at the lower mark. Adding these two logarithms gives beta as 5.72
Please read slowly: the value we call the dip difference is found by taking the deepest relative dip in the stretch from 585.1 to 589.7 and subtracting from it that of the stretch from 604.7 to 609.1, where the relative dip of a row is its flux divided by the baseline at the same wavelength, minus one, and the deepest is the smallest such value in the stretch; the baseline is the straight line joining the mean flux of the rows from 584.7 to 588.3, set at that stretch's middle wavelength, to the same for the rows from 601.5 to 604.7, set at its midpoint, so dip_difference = -0.60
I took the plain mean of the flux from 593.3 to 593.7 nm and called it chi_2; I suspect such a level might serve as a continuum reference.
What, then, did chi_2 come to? 16.60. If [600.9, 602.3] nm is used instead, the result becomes 16.86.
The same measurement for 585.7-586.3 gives 16.50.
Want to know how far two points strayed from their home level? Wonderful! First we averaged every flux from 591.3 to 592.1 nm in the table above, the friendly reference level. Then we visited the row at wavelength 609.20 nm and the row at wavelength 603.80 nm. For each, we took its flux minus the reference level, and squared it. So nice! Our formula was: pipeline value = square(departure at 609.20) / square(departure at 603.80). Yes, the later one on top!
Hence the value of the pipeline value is 9.0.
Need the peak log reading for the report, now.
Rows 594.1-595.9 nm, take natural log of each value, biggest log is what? 2.87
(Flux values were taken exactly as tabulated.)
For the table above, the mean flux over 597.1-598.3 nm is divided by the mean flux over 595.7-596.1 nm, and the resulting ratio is 0.97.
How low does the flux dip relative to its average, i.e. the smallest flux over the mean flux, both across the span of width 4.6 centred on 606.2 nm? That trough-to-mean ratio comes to 0.902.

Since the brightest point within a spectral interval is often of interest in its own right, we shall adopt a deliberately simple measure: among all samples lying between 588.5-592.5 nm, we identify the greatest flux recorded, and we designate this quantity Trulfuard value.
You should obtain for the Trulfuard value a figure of 16.6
